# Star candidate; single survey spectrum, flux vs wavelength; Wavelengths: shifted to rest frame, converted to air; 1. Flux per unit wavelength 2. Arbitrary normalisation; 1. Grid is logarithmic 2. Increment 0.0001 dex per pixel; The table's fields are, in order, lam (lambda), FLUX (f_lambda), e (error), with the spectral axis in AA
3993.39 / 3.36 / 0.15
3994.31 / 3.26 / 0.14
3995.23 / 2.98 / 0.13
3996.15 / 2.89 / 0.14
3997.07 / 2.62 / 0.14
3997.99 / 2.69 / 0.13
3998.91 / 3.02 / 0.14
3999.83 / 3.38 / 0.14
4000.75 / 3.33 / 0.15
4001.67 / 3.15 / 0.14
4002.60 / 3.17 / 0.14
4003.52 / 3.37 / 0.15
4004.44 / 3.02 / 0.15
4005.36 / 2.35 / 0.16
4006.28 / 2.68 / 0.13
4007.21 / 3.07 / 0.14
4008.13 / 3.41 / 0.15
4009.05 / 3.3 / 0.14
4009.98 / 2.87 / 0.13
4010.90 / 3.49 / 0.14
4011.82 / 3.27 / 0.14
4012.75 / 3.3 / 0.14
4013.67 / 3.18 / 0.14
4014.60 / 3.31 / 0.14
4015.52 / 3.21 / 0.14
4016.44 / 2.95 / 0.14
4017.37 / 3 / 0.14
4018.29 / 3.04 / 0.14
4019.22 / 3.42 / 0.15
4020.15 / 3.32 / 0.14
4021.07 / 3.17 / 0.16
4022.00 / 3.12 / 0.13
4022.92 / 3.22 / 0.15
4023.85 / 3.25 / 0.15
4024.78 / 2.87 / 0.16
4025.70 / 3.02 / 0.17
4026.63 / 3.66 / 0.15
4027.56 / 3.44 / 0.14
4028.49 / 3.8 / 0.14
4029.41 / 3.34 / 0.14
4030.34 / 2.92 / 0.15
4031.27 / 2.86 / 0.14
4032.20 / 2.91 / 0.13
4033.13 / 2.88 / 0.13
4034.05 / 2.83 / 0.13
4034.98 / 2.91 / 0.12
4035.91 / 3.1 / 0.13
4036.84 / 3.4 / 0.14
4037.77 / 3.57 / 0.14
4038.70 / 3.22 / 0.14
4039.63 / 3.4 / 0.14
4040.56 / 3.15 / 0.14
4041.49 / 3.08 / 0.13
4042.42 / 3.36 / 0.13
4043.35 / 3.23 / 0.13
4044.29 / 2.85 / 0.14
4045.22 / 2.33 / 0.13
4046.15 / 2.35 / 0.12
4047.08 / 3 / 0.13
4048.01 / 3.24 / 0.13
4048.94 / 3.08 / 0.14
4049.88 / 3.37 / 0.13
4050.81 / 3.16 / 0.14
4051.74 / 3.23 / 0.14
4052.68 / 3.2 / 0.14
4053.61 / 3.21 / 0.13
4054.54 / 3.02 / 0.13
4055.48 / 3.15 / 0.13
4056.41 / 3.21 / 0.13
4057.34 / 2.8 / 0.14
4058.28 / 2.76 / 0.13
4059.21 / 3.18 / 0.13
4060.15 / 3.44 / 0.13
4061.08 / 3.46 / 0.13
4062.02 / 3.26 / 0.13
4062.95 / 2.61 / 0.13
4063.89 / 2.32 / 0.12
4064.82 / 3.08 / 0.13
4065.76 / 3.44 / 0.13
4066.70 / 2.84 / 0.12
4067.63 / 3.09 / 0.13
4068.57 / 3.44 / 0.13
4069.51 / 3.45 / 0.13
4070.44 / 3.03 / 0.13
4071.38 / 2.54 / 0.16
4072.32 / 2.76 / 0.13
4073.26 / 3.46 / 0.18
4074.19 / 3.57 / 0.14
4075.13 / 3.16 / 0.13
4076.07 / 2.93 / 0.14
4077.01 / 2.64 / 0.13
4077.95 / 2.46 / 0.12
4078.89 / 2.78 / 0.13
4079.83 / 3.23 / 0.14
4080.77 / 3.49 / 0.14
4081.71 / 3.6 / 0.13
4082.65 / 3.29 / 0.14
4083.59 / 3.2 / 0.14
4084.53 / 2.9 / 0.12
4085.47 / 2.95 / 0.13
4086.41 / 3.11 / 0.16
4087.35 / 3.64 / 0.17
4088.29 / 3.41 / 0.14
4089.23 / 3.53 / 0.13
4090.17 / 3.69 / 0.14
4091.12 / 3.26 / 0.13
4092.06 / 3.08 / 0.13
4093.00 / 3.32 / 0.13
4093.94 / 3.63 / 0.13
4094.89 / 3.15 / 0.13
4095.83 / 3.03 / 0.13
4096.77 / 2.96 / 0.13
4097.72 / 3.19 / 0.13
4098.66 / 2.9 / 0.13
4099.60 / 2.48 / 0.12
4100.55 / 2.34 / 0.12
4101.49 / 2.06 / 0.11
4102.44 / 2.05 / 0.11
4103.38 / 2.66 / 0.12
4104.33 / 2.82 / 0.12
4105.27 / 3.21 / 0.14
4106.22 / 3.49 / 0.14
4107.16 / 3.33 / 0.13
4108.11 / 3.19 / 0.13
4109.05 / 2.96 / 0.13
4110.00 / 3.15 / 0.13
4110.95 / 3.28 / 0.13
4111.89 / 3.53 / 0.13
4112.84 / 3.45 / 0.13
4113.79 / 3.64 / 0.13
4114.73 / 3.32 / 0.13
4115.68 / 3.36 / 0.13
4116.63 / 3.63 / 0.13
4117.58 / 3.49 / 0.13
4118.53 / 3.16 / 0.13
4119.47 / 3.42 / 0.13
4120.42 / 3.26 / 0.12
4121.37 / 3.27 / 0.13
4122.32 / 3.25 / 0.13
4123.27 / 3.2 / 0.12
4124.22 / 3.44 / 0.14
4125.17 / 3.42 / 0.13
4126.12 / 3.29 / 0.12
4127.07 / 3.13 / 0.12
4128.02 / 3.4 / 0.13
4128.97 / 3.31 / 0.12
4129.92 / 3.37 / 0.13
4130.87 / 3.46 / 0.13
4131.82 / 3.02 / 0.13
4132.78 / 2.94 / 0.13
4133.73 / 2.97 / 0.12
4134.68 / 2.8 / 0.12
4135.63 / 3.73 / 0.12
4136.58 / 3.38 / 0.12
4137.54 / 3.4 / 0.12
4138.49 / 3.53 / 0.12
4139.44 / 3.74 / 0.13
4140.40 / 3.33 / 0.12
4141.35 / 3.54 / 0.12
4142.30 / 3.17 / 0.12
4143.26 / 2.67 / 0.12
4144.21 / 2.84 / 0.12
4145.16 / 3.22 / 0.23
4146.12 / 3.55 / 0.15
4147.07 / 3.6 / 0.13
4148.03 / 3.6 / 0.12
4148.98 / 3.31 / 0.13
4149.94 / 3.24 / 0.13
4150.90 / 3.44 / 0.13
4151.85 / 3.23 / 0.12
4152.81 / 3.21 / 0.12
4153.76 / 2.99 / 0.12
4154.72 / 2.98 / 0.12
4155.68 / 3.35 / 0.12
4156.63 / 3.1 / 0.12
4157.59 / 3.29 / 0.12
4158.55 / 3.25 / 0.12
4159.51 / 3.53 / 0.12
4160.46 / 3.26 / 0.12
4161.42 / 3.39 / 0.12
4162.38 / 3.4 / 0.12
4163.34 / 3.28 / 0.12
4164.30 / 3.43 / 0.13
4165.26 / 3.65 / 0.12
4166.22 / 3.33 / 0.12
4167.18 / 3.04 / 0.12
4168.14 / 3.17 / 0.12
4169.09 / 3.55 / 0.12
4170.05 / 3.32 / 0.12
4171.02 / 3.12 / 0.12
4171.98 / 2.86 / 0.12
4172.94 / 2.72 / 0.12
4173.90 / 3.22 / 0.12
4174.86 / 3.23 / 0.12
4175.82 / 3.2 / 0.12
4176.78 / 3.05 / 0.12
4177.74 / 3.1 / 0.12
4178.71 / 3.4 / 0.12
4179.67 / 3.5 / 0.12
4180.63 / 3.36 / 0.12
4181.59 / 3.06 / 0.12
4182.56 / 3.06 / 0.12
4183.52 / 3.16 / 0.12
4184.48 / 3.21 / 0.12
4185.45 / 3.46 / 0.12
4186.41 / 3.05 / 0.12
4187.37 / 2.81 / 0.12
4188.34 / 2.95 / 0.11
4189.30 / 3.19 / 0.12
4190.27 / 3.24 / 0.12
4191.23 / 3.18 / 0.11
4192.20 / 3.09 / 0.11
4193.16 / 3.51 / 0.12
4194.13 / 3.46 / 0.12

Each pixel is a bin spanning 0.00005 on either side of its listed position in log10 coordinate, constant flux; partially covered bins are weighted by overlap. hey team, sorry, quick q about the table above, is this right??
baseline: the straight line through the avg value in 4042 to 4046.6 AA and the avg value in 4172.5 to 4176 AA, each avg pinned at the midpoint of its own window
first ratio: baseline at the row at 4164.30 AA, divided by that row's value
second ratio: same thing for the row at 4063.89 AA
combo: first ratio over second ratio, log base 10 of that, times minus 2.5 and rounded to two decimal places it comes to 0.35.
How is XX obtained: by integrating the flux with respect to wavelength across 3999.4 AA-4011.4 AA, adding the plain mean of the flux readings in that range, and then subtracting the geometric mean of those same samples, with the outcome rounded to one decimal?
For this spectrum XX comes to 37.5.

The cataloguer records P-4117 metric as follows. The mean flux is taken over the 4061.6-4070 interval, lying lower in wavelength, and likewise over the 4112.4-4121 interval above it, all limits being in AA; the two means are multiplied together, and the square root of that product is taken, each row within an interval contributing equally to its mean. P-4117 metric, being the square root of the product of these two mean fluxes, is 3.23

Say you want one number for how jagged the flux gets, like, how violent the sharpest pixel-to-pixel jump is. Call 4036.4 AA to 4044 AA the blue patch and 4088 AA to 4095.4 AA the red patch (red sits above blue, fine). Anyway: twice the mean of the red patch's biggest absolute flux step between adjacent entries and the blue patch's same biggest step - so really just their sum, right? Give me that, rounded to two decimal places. 0.83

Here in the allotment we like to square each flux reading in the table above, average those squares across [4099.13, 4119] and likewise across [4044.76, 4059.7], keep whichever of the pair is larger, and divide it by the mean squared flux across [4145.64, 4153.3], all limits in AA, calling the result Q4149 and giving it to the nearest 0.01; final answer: 0.84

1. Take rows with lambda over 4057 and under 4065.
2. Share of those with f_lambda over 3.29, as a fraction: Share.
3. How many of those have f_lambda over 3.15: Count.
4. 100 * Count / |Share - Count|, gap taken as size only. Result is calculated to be 106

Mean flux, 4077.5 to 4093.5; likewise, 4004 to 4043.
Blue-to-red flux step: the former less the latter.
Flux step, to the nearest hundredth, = 0.07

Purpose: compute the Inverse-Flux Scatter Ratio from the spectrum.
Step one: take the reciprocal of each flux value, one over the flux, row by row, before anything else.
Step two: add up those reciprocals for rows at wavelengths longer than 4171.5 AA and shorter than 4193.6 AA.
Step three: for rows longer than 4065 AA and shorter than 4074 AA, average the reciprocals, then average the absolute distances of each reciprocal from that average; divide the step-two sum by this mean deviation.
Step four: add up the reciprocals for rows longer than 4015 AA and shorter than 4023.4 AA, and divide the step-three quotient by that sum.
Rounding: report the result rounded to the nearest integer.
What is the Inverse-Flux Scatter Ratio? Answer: 83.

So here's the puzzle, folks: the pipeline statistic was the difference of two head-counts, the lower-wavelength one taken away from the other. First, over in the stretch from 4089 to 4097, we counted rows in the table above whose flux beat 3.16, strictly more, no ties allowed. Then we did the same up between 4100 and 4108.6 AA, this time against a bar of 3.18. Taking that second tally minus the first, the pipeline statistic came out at -1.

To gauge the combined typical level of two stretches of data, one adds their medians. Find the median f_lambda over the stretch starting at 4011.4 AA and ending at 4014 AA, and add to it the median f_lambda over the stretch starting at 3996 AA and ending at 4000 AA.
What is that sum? 6.2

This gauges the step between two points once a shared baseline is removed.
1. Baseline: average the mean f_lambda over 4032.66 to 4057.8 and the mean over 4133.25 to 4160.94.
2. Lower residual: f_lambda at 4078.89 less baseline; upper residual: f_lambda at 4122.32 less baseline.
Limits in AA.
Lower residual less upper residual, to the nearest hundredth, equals -0.47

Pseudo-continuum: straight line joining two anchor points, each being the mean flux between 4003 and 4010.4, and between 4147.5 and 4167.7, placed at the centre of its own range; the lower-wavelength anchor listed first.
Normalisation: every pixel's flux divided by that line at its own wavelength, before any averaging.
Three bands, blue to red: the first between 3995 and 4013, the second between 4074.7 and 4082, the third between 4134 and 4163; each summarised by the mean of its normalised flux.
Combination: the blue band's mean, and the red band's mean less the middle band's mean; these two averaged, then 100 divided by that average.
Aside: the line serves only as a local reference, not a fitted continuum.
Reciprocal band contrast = 188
